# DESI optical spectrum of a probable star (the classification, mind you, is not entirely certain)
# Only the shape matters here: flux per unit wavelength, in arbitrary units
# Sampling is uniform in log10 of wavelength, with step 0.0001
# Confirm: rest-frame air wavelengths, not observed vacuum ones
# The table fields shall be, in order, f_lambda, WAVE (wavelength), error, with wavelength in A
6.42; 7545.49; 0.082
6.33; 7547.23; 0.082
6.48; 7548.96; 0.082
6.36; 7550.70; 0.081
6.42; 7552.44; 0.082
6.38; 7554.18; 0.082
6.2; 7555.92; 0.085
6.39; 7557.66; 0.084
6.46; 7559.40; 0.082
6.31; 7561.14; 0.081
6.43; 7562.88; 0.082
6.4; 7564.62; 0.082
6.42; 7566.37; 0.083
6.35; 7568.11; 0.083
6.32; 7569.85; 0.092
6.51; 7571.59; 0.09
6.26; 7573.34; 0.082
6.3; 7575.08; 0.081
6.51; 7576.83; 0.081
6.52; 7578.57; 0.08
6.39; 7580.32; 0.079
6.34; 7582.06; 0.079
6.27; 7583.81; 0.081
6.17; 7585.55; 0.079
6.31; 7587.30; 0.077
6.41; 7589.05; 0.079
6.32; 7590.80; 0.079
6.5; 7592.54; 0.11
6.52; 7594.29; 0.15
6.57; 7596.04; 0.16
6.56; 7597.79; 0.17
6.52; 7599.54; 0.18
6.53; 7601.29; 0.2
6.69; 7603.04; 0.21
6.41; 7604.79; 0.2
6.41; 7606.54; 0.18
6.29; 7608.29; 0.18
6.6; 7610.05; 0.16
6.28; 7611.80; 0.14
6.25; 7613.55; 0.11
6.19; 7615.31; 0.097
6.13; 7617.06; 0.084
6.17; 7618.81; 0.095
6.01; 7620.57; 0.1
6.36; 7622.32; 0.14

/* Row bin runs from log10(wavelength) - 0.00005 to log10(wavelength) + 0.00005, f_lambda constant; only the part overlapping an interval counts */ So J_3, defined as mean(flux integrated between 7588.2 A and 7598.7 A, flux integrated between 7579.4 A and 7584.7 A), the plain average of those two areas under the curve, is 51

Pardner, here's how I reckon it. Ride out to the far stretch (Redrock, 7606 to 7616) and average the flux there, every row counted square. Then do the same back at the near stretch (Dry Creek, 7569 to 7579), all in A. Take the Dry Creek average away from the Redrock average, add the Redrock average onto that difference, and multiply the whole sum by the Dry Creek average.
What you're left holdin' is 40.1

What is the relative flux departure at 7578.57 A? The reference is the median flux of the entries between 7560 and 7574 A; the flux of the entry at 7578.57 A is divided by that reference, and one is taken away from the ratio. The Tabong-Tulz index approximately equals 0.023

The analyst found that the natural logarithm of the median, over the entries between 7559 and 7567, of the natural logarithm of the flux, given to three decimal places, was 0.620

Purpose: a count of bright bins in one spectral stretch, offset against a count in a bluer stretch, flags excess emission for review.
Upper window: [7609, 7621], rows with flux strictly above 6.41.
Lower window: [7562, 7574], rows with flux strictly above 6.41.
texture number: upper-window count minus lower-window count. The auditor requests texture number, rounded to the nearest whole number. -2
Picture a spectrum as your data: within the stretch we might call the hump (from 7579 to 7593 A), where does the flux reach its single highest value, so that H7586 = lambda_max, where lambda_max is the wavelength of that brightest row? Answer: 7592.54 A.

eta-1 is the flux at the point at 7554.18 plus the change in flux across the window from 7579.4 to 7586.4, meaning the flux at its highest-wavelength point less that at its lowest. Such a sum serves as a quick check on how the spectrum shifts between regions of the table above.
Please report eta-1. 6.16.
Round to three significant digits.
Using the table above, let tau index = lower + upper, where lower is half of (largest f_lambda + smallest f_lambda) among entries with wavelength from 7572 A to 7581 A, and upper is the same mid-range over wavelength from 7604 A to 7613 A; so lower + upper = 12.8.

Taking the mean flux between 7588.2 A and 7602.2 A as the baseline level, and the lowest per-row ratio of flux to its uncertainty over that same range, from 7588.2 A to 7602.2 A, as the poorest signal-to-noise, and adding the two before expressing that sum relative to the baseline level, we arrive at 6.0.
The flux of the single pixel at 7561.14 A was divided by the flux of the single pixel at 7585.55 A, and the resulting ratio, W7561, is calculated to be 1.02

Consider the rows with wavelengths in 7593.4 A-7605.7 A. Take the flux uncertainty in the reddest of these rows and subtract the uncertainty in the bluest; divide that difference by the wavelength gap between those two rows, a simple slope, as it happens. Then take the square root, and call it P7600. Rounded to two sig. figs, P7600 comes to 0.069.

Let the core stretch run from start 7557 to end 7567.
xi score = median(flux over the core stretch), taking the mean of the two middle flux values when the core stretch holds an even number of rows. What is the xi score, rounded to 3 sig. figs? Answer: 6.41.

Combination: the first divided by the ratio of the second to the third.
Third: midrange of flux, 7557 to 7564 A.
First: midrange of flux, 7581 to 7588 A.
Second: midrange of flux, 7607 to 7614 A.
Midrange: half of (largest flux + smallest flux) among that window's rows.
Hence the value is 6.22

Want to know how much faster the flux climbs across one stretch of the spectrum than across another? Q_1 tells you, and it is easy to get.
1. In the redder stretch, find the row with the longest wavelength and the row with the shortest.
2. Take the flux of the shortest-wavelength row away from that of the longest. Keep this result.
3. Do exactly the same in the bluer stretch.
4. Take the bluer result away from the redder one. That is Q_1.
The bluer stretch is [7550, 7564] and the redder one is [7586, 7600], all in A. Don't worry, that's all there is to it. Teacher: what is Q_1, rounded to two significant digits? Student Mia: 0.14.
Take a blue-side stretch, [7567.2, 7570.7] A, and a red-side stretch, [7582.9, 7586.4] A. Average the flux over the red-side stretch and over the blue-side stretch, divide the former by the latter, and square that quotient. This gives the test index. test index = 0.96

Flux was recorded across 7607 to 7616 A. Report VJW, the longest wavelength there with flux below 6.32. 7615.31 A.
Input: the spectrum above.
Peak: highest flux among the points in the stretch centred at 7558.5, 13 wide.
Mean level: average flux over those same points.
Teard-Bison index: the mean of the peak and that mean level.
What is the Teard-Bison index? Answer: 6.42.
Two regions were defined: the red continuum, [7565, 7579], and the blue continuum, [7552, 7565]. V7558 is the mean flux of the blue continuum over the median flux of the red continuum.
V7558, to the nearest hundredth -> 1.00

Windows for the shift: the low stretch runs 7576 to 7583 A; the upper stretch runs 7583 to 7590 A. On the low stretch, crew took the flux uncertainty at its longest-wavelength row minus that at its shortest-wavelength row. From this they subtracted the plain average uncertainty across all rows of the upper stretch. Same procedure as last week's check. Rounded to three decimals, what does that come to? -0.081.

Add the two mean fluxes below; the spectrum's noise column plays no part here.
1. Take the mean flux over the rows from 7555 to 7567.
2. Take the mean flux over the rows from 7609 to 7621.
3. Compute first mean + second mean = 12.6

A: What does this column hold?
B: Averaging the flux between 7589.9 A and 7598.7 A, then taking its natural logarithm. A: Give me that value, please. 1.87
